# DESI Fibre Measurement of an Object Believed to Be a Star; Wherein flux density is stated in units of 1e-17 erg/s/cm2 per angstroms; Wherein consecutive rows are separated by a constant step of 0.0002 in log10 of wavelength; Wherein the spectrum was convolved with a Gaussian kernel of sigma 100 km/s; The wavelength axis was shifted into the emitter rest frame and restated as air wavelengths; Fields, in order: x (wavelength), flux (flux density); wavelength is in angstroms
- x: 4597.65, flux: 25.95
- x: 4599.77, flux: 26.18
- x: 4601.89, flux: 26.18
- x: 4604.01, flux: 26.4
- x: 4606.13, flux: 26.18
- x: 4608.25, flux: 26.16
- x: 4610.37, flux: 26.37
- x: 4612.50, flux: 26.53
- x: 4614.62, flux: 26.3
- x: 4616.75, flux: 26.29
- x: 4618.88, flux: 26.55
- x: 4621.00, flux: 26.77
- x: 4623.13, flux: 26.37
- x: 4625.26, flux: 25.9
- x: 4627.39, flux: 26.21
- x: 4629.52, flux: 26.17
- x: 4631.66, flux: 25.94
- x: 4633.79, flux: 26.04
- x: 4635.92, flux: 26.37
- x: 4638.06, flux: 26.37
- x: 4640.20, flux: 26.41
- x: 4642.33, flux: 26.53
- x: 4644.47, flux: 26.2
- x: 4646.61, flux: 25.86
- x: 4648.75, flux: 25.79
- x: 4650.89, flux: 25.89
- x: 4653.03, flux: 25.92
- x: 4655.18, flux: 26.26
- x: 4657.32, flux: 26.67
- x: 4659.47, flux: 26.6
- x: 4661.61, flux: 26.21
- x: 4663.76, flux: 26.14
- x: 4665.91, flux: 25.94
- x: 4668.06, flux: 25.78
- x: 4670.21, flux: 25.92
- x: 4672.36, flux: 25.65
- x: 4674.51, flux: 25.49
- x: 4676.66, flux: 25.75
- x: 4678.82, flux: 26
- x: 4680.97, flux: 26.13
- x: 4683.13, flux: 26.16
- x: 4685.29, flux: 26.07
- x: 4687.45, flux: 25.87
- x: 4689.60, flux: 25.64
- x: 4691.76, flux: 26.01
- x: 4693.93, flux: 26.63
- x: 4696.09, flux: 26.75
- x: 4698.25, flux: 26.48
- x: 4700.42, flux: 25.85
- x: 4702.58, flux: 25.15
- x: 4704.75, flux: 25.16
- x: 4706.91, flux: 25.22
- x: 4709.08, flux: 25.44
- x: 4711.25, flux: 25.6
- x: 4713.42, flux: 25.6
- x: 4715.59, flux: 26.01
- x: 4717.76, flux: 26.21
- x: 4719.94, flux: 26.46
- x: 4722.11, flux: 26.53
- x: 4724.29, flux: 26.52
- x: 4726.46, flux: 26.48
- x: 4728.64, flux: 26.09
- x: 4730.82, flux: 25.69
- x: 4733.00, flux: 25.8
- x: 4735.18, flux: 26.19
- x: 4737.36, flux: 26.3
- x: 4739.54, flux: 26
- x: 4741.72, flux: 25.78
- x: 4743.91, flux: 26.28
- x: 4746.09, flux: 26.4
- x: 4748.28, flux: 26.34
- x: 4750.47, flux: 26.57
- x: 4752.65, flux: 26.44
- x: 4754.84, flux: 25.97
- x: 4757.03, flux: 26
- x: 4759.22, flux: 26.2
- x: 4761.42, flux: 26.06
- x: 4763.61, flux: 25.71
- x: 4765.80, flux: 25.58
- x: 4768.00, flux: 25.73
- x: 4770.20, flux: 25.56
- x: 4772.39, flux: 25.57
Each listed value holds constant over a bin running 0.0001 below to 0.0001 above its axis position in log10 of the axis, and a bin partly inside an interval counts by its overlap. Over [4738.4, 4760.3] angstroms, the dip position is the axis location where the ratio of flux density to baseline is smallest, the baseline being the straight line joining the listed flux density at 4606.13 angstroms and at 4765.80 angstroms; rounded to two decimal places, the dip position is 4741.72 angstroms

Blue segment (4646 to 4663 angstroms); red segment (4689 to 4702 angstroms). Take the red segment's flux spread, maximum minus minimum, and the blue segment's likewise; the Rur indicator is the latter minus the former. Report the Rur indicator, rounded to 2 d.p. -0.23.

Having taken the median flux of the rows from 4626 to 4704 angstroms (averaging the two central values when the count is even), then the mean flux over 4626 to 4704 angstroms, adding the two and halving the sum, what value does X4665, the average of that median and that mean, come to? 26.1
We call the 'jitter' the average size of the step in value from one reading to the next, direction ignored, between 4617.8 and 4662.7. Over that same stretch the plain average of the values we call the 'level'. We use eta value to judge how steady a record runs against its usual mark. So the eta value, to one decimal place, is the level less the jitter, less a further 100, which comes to -74.0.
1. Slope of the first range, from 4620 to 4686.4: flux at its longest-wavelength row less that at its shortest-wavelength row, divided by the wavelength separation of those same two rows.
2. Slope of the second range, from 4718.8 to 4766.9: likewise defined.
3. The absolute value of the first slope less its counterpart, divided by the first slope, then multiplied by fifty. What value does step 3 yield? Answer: -38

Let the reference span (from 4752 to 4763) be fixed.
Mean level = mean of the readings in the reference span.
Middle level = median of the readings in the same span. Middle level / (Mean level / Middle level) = 26.0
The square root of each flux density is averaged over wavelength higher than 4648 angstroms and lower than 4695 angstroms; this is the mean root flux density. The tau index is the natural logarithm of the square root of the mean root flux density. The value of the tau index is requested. 0.8147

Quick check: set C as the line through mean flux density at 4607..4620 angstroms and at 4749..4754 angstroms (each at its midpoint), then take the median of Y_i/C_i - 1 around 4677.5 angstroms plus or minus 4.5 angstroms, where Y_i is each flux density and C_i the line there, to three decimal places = -0.021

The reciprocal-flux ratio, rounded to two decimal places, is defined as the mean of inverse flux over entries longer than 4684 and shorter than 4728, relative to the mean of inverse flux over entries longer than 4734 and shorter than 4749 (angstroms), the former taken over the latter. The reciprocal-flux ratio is 1.01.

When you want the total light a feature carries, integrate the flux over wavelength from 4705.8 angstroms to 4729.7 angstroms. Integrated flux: 622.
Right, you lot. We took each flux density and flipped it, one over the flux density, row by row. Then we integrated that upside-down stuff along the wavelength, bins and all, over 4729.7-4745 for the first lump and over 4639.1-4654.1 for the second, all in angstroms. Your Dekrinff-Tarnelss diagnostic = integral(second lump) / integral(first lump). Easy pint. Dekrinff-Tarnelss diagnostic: 0.978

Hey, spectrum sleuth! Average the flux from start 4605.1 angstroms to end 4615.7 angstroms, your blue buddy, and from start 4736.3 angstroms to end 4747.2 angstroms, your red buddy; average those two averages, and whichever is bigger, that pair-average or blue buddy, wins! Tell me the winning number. 26.3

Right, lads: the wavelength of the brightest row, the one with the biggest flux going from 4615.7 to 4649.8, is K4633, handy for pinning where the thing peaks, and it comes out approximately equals 4621.00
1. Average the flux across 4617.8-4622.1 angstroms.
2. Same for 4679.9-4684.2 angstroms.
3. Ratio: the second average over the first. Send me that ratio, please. 0.98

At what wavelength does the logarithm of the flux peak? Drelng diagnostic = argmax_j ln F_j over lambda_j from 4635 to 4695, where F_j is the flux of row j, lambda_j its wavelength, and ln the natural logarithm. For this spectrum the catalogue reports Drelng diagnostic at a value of 4657.32 angstroms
